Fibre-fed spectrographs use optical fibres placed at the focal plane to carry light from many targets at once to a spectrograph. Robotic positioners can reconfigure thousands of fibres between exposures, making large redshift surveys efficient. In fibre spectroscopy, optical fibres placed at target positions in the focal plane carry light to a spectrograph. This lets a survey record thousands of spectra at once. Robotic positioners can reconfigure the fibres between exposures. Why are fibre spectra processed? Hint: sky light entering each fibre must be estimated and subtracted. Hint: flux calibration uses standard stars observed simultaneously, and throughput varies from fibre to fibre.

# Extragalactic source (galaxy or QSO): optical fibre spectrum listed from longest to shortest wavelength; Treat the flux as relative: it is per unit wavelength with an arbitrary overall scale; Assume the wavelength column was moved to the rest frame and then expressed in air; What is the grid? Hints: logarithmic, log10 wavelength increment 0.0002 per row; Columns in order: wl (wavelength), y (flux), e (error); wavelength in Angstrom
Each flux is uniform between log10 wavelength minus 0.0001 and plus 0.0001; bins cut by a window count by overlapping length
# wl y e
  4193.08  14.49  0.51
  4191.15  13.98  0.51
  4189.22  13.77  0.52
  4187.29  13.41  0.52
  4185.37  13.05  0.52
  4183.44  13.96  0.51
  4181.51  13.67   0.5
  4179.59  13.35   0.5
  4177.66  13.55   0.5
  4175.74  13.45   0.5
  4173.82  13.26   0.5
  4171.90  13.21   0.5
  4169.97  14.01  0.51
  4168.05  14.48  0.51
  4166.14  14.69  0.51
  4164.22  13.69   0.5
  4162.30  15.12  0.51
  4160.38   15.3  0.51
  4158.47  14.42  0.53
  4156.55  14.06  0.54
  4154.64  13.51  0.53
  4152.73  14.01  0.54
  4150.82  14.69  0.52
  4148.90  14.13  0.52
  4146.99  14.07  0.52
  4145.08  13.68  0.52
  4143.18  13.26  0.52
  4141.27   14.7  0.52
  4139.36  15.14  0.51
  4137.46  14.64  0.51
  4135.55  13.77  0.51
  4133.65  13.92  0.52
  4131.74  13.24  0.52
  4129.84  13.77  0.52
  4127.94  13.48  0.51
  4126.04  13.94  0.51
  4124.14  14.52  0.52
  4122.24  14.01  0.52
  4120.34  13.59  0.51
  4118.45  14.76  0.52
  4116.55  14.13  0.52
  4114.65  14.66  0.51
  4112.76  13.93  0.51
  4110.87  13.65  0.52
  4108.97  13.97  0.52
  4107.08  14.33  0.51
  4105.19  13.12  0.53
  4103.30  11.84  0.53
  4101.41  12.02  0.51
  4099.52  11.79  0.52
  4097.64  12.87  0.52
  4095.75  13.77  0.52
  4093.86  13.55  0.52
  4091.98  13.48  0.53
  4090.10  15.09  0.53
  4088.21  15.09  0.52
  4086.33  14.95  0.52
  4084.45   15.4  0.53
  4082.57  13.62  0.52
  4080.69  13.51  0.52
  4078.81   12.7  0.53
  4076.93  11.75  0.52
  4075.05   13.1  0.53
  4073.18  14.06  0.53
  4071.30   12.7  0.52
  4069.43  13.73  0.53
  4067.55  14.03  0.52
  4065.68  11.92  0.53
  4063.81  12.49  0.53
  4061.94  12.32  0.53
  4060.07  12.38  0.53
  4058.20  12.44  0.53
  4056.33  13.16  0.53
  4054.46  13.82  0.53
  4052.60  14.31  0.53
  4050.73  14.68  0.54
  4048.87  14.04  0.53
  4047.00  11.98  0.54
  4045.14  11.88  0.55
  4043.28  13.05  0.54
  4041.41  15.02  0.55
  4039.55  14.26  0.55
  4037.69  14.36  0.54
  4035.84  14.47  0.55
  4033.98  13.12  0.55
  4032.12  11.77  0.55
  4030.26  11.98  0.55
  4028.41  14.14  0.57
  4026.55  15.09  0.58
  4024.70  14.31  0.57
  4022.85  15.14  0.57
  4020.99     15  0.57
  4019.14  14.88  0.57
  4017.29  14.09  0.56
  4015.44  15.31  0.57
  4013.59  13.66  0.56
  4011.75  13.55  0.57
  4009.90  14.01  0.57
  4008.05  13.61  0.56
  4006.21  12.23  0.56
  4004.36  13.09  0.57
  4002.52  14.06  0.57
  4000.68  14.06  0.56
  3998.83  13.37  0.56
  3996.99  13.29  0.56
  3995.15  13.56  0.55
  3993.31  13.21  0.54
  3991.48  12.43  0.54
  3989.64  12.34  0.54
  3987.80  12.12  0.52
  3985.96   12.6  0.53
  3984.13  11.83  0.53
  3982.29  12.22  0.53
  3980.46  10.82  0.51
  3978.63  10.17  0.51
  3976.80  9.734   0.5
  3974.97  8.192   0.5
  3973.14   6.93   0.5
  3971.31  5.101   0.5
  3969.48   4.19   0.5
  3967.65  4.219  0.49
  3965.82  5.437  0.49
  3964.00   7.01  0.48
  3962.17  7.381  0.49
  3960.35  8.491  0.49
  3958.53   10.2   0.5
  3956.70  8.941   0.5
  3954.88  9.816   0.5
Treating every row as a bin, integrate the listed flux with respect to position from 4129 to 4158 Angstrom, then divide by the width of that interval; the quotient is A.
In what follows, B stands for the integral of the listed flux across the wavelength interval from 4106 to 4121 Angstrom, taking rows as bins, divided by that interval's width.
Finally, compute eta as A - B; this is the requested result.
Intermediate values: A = 14.0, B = 14.1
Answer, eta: -0.1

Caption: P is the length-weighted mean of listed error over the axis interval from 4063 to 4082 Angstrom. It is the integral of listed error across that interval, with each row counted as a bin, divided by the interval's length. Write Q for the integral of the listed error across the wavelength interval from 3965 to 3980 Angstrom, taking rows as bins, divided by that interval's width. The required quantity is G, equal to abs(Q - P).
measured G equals 0.03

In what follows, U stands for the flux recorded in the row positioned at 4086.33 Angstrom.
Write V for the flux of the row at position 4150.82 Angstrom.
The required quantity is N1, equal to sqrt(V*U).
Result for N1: 14.8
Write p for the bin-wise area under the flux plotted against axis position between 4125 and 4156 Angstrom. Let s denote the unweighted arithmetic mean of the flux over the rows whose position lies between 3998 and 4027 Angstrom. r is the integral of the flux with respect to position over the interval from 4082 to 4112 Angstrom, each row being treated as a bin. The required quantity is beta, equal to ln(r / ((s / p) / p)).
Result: 15.5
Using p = 434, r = 410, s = 14.1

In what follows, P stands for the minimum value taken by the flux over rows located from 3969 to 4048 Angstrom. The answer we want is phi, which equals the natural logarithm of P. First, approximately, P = 4.19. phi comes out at 1.43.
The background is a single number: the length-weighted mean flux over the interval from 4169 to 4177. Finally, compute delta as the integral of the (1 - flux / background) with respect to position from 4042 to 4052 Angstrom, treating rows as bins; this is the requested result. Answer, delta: 0.2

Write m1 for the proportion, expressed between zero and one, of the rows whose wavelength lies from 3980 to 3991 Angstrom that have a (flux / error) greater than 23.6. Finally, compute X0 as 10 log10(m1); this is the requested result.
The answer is -7.8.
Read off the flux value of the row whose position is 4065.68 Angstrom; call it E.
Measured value 11.92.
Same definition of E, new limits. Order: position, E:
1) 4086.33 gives 14.95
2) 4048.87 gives 14.04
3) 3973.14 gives 6.93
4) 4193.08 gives 14.49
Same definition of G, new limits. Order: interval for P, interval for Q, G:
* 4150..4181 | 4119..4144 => 0.00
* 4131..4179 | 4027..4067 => 0.03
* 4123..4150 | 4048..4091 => 0.01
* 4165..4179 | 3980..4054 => 0.05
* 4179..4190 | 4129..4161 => 0.01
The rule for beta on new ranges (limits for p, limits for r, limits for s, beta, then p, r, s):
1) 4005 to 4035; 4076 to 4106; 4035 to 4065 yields 15.5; 416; 402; 13.4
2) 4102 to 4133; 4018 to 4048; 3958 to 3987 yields 16.0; 427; 413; 8.4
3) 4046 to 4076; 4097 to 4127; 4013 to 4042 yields 15.3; 396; 407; 14.2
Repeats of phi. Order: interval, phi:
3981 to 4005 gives 2.47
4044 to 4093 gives 2.46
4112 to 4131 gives 2.60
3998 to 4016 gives 2.50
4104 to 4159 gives 2.57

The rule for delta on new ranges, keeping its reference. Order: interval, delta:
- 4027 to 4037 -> 0.2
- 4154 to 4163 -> -0.7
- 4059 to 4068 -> 0.6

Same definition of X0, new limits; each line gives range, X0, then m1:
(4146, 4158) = 0.0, 1.00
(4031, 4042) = -0.8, 0.83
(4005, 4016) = -0.8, 0.83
